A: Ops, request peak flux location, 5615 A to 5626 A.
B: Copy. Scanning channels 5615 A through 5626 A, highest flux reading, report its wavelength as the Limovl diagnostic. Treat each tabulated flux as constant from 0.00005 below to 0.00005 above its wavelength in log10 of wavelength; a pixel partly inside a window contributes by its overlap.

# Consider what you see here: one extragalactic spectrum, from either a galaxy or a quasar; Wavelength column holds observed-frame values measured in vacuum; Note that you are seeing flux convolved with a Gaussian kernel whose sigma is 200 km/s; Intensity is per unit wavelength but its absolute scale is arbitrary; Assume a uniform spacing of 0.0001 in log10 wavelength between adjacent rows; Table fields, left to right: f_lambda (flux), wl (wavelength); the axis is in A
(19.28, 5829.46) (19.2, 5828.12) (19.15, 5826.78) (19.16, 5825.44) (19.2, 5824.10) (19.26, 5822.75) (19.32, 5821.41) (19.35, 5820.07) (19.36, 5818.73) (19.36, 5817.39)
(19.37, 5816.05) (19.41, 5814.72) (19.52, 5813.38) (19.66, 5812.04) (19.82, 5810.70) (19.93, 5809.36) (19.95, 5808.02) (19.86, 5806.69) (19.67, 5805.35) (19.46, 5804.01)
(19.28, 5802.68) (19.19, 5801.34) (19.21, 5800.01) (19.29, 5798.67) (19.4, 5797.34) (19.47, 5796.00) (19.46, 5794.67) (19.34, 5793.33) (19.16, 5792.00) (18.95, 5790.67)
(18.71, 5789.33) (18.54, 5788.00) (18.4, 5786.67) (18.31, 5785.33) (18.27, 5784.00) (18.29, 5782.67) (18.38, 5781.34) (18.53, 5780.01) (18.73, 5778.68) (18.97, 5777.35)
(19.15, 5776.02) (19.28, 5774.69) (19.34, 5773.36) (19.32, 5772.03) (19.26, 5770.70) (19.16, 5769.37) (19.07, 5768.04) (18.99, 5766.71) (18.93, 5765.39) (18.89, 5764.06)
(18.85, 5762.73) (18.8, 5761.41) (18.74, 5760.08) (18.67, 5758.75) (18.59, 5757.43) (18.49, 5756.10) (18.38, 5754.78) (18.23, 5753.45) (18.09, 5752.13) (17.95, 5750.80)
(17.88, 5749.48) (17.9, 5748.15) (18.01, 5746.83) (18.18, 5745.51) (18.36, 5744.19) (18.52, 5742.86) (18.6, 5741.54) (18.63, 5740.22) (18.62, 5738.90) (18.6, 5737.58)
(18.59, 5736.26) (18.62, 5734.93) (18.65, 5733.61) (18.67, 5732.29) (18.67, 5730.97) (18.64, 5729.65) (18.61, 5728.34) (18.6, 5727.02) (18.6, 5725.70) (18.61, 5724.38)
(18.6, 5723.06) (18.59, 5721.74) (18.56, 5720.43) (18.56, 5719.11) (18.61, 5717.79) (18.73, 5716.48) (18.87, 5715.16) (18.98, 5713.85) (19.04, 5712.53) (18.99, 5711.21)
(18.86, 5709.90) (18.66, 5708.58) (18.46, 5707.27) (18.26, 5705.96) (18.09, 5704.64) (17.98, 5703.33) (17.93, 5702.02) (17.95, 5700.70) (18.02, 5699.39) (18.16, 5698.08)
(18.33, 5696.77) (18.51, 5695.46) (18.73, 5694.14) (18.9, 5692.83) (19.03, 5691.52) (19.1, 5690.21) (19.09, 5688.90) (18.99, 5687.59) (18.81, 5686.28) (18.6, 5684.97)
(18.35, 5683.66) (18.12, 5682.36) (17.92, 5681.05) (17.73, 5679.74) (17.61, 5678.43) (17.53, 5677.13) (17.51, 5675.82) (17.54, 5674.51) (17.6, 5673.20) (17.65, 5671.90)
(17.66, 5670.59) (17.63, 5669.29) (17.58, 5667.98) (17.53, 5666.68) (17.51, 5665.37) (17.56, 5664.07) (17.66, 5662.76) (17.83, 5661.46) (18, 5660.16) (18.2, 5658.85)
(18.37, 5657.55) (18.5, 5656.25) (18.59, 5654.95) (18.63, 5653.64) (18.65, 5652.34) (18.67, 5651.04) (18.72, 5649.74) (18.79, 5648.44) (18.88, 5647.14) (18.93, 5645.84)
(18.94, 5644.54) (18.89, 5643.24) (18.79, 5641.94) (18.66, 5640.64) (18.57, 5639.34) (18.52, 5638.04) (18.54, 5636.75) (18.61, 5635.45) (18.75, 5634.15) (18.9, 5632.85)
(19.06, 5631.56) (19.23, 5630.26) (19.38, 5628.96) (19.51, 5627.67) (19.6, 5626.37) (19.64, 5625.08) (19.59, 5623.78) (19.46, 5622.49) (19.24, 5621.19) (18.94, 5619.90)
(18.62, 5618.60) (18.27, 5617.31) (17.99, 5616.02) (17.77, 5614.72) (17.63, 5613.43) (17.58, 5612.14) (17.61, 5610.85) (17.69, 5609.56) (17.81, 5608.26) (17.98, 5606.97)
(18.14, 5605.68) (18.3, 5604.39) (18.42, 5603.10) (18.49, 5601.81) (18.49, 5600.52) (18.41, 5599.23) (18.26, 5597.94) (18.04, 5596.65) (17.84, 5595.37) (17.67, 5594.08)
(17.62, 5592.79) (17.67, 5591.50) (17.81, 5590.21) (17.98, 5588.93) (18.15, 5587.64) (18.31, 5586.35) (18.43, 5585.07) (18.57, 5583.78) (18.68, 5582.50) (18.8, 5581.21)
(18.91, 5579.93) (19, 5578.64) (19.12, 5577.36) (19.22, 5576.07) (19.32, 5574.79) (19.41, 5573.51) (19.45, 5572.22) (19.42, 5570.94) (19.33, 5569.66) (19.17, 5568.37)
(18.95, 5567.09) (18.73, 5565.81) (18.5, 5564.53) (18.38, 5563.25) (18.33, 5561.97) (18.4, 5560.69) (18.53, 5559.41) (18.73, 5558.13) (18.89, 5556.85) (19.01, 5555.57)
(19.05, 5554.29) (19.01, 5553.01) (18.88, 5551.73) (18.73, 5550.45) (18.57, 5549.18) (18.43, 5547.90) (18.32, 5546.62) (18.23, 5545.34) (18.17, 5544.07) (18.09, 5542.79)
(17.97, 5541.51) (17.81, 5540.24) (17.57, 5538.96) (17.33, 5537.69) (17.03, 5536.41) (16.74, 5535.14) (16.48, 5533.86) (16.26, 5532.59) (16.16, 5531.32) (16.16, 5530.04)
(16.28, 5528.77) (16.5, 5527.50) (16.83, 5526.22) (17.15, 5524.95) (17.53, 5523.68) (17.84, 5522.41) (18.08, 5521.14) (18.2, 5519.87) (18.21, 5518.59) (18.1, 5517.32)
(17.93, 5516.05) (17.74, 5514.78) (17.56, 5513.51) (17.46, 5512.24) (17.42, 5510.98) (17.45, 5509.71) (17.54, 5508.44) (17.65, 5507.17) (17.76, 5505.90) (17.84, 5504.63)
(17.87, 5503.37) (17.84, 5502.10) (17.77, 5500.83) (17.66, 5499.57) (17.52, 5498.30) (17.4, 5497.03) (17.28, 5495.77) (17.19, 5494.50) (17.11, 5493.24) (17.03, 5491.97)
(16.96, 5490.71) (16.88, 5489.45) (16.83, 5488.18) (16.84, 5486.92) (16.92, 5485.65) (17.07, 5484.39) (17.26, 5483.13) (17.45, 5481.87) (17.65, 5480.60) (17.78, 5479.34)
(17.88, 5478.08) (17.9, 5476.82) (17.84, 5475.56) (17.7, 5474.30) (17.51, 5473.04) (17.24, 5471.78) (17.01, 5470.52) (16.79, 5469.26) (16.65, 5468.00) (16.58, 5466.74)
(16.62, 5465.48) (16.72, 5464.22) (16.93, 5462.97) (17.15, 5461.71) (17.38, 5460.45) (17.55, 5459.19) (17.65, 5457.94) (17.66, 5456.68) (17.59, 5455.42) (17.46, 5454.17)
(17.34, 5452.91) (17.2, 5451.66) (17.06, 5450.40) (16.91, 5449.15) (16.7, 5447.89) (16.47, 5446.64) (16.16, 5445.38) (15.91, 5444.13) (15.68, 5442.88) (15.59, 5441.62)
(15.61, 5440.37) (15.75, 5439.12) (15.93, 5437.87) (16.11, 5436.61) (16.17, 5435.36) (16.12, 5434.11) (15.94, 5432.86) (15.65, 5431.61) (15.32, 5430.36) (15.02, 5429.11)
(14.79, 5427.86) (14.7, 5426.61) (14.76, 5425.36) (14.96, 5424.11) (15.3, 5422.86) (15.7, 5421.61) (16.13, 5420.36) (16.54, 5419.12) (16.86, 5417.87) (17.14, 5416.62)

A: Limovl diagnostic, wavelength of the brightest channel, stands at 5625.08 A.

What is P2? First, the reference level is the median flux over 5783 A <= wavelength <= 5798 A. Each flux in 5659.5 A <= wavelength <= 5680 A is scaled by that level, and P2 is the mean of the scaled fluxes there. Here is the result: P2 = 0.93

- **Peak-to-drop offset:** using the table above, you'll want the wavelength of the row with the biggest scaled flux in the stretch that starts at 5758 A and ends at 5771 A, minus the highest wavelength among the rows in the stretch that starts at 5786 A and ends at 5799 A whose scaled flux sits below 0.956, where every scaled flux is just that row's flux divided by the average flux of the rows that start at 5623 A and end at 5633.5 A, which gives -16.0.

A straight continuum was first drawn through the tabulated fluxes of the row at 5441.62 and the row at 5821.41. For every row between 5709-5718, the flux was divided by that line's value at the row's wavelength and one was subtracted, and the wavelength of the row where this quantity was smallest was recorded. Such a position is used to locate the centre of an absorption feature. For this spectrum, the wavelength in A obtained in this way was 5717.79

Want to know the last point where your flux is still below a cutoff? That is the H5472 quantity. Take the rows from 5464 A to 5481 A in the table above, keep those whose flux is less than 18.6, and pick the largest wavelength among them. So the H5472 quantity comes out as 5480.60 A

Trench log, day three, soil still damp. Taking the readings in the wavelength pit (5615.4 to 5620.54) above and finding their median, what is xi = 18.4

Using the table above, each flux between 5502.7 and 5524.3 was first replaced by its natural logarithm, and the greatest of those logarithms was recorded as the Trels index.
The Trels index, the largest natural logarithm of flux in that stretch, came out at 2.90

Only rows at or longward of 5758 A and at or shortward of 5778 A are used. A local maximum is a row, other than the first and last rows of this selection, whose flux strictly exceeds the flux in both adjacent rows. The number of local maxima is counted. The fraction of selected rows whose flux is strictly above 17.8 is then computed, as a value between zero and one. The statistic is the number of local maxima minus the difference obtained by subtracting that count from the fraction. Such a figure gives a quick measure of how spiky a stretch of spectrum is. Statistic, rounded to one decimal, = 1.0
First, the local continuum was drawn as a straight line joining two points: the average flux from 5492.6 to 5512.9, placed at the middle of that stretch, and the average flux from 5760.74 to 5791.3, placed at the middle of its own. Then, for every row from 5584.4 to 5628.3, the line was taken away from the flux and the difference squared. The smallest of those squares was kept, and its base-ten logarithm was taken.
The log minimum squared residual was -3.1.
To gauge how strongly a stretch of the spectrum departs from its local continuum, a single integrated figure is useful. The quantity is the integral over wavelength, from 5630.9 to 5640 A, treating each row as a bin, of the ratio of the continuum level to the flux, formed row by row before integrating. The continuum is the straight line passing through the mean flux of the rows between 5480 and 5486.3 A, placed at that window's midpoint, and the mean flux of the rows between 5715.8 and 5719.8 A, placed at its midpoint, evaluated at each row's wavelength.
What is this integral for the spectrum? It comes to 8.8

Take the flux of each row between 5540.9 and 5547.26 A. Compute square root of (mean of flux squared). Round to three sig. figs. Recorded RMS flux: 18.2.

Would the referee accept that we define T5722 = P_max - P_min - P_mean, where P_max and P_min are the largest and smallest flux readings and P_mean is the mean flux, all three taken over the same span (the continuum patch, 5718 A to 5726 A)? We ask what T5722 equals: -18.5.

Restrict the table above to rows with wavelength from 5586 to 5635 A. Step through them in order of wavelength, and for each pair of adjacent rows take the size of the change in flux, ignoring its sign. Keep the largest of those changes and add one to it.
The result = 1.35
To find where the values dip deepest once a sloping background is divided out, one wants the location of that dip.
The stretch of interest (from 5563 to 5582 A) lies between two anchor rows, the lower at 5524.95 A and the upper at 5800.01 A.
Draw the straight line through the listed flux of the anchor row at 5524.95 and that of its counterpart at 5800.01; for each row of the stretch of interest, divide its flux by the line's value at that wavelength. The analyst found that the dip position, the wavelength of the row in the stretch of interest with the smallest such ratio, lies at 5563.25 A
